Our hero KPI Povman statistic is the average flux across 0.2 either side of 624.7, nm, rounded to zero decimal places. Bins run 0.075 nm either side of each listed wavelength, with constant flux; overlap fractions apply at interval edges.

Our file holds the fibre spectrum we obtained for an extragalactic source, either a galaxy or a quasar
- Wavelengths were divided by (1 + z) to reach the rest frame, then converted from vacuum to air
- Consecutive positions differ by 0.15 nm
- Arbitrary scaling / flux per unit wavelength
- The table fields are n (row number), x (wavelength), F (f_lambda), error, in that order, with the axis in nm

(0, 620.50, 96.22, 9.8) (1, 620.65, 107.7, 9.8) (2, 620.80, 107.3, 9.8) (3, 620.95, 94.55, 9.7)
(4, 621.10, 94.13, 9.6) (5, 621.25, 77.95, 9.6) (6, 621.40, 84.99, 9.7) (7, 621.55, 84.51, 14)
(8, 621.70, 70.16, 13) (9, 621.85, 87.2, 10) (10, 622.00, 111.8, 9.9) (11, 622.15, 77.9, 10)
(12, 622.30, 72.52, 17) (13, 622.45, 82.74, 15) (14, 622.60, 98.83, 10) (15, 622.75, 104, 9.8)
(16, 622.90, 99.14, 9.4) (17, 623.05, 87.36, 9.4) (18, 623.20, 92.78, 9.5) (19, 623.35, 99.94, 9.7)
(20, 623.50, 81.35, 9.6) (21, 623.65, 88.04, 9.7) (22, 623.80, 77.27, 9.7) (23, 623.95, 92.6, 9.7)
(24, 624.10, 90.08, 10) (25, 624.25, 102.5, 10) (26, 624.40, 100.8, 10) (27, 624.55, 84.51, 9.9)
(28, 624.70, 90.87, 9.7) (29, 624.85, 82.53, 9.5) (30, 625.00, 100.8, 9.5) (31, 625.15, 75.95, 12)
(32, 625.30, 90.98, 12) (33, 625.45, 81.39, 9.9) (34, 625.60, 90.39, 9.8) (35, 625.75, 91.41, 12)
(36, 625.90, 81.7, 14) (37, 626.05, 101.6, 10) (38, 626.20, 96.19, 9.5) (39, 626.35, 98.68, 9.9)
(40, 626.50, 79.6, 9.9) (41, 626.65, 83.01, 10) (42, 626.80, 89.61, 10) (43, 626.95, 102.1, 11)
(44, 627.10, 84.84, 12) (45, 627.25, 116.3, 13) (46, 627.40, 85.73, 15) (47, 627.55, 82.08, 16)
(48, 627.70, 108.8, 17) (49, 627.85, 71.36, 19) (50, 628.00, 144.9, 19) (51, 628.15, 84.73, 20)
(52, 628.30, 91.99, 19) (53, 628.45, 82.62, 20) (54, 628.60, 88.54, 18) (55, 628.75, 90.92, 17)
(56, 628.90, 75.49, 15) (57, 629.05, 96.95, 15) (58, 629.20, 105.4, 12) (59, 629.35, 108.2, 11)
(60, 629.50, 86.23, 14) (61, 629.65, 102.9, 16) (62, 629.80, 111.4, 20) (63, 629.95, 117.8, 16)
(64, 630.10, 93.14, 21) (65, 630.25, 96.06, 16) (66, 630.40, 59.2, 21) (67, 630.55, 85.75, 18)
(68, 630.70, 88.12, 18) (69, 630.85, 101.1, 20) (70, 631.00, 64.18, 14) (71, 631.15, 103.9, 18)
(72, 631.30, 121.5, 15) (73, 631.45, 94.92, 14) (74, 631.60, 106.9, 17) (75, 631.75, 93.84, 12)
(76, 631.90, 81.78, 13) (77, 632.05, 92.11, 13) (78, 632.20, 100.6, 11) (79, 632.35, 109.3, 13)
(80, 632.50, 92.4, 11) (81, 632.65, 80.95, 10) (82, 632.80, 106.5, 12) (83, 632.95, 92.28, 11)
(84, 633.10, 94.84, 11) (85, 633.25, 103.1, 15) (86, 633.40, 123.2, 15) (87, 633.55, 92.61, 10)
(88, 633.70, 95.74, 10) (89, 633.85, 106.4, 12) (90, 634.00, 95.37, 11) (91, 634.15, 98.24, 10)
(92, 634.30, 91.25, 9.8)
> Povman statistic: 86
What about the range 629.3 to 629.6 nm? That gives 97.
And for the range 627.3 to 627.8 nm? 92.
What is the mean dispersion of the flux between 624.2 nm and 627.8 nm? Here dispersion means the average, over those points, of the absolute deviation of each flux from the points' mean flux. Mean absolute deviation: 8.5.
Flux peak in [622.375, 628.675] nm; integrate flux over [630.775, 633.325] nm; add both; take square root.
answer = 19.8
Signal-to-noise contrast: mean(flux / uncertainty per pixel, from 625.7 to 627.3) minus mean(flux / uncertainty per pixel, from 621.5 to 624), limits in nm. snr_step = 0.1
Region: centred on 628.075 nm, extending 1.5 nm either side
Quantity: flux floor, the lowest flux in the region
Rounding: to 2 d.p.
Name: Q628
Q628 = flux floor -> 71.36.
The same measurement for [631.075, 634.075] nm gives 80.95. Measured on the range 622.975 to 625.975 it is 75.95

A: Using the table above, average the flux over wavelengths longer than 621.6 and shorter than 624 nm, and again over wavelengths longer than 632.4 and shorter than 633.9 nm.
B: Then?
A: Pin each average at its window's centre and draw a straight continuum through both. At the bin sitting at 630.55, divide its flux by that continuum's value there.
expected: 0.89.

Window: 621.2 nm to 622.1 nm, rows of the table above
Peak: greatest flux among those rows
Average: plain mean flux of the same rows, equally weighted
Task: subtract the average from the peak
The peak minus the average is 26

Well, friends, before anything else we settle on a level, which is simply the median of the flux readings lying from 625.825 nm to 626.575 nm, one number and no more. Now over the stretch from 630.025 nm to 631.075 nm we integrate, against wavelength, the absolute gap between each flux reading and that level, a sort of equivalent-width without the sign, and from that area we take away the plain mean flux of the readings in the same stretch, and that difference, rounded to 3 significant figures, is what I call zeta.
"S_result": -69.6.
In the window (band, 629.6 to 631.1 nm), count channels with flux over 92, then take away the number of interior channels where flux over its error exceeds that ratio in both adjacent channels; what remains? 3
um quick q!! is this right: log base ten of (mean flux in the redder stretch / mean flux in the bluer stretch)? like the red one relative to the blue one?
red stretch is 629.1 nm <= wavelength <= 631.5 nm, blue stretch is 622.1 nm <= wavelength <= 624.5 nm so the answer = 0.027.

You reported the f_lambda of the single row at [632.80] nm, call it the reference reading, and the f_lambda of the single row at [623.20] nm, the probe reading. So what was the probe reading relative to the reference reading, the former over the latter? 0.87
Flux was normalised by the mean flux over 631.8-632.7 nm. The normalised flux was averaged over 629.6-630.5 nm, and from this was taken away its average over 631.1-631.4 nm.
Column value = -0.17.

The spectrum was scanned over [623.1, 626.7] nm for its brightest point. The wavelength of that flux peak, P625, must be 624.25 nm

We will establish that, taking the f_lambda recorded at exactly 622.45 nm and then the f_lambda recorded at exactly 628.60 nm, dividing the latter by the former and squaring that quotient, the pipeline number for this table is 1.15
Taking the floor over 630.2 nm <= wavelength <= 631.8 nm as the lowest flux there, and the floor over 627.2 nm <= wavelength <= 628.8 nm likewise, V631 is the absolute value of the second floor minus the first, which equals 12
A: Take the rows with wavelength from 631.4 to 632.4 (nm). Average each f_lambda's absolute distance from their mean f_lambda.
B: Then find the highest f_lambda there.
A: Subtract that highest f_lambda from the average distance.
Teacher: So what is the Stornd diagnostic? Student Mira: -102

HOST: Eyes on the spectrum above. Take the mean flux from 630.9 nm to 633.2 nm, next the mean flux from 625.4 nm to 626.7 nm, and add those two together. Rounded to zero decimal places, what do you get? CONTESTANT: 185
